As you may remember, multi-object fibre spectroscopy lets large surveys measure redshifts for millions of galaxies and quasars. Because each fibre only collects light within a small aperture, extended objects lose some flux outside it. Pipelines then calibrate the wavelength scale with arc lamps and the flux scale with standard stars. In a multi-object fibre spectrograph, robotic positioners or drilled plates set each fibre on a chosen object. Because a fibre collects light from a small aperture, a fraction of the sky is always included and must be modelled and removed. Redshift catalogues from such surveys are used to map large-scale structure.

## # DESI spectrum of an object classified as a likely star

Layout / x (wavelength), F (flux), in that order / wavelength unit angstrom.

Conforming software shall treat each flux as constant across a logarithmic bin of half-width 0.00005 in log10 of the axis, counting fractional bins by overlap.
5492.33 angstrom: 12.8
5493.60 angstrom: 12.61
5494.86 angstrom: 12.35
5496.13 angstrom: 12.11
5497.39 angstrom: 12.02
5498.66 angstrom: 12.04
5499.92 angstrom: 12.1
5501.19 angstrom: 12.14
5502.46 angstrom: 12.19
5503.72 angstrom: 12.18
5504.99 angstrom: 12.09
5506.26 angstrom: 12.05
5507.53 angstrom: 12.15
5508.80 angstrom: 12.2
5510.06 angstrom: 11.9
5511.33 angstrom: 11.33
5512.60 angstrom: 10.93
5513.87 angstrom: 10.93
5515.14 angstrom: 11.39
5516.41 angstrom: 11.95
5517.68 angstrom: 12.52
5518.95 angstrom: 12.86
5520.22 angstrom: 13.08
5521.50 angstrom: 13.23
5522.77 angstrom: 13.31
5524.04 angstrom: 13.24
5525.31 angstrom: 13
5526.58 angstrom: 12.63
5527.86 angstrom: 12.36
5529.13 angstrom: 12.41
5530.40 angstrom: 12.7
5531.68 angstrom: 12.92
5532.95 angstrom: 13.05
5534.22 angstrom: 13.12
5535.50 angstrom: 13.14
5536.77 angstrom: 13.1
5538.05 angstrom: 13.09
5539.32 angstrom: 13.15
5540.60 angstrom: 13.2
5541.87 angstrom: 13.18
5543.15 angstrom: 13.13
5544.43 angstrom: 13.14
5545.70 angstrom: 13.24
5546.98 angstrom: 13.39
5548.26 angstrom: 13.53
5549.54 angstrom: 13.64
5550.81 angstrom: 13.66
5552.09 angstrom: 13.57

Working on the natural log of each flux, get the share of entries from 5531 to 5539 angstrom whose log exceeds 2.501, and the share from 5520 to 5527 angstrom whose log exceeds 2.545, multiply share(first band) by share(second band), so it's 0.83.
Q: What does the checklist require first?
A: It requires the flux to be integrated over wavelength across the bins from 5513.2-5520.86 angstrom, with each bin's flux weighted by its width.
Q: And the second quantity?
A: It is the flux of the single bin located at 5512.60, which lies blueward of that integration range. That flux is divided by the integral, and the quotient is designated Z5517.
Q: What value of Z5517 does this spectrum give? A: 0.118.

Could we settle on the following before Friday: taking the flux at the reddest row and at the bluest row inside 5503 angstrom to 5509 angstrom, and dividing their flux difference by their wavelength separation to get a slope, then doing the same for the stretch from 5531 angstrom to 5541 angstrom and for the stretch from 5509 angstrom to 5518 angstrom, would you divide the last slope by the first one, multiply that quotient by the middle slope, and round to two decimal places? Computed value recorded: 0.65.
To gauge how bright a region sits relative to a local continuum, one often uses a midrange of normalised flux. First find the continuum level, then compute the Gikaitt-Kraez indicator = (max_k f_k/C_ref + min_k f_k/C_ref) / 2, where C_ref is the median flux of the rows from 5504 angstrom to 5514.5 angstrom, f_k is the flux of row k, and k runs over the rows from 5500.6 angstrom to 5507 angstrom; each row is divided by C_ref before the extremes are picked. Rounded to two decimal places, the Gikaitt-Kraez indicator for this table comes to 1.01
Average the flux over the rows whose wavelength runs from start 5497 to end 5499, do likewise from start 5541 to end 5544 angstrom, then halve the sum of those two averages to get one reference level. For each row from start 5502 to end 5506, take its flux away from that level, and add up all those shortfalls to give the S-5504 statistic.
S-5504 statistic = 1.3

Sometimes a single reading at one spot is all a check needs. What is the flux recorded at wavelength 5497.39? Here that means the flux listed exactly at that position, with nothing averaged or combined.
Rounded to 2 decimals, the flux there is 12.02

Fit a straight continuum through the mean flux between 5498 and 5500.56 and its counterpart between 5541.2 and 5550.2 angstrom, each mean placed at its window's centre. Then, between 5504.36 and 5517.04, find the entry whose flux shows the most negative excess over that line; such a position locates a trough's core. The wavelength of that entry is 5513.87 angstrom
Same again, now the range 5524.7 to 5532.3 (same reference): 5527.86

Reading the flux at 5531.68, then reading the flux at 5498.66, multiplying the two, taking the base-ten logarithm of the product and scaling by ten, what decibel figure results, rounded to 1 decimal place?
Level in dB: 21.9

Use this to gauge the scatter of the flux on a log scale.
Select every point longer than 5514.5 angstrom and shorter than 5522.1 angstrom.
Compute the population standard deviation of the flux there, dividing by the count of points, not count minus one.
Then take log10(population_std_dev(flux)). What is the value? -0.19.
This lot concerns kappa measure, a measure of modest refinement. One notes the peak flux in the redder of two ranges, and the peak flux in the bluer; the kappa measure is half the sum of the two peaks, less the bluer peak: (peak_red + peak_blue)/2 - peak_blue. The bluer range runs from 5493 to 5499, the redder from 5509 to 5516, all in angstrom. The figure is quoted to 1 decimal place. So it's -0.4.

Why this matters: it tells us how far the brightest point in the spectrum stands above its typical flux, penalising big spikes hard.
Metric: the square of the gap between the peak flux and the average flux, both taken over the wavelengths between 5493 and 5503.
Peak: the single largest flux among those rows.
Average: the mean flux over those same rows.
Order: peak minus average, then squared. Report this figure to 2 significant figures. 0.17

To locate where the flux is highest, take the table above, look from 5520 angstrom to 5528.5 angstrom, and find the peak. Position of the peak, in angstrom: 5522.77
